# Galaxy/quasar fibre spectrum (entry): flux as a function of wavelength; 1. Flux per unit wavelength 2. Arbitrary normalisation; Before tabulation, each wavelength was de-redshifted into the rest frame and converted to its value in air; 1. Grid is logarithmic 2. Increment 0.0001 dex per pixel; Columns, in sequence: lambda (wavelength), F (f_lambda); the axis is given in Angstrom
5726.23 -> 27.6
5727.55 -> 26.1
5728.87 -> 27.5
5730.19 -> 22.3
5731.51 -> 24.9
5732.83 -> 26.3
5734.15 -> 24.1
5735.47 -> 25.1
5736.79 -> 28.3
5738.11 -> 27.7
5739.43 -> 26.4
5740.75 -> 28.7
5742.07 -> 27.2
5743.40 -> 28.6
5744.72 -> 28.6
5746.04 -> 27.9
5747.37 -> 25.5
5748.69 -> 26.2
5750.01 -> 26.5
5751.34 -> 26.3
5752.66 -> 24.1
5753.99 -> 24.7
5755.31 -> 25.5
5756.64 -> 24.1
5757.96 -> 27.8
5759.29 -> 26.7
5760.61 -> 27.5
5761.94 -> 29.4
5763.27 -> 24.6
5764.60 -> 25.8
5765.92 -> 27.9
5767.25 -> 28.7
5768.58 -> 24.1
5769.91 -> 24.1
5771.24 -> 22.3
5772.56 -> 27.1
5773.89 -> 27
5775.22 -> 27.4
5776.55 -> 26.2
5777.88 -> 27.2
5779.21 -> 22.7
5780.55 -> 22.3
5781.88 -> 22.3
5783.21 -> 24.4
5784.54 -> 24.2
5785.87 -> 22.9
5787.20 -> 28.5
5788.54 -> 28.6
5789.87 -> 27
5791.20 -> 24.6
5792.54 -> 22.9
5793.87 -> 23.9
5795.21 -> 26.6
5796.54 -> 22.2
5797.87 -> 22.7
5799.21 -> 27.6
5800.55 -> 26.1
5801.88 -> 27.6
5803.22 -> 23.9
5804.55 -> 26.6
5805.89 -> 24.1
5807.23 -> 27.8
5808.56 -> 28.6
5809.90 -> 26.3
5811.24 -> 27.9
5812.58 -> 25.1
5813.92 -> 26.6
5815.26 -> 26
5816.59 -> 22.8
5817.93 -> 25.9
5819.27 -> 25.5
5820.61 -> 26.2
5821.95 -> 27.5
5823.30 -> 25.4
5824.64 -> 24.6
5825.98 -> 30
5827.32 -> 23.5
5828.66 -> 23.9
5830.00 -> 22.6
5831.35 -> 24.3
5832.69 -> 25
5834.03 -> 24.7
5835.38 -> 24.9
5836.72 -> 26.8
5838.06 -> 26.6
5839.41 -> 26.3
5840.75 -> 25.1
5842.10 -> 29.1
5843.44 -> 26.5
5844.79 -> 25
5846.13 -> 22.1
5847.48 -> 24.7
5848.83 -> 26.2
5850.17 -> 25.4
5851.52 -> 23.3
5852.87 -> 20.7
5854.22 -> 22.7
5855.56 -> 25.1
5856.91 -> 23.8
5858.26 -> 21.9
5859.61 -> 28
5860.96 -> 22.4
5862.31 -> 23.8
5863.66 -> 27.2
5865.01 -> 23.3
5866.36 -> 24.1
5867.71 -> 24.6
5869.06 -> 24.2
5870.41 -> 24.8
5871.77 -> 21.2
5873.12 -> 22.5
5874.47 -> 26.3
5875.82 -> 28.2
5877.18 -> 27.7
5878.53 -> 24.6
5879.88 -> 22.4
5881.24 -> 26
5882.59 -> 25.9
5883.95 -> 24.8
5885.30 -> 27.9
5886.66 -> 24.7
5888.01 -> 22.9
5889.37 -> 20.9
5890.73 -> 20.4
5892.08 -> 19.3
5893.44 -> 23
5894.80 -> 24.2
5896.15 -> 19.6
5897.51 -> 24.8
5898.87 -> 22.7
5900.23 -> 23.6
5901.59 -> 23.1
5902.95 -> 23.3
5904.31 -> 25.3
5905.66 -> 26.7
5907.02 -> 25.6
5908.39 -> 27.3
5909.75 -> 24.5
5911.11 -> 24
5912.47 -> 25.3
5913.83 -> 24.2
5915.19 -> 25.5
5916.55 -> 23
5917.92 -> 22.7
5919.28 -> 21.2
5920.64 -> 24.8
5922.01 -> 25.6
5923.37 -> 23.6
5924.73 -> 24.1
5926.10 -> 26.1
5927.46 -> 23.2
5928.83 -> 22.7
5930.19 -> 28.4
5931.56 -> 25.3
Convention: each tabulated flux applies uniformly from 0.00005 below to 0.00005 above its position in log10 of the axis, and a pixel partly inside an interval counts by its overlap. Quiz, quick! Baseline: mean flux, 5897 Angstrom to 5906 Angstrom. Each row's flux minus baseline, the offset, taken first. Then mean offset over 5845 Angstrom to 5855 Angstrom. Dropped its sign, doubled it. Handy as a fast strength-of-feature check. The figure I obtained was 1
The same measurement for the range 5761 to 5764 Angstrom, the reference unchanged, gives 6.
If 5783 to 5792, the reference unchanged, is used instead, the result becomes 3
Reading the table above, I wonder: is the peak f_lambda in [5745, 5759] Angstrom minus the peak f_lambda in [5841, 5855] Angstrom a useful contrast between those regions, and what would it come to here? -1.2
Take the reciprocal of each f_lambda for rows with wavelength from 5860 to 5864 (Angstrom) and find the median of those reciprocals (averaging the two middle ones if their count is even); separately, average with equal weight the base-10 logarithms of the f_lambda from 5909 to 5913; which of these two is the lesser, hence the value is 0.0420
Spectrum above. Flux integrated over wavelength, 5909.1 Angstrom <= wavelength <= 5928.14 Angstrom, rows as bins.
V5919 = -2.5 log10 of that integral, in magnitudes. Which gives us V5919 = -6.66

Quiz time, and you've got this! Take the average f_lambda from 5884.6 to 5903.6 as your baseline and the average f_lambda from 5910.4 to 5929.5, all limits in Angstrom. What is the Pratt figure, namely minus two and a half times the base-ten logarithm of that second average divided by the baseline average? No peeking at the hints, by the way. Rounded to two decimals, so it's -0.05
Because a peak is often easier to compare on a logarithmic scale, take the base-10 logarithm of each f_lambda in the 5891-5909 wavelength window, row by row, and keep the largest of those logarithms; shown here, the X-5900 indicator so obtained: 1.436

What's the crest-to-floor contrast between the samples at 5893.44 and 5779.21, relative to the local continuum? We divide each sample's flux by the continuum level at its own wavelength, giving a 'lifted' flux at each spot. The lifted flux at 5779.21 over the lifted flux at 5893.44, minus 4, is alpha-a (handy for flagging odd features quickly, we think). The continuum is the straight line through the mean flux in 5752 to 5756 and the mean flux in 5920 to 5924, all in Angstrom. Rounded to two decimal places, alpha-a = -3.02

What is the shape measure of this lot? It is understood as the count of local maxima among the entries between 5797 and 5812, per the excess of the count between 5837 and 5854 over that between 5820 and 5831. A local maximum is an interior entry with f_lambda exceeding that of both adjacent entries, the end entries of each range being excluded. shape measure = -4.0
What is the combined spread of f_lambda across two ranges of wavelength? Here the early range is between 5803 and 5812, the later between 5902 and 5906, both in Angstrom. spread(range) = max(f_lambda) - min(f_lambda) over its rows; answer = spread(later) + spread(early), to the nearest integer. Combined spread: 8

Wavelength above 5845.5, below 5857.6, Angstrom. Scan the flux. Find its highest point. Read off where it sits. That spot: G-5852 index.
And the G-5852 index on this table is 5848.83 Angstrom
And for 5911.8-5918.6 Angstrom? 5915.19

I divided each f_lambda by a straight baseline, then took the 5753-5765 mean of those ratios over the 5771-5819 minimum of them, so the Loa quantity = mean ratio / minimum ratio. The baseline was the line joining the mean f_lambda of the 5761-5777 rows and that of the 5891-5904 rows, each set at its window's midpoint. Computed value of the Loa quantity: 1.16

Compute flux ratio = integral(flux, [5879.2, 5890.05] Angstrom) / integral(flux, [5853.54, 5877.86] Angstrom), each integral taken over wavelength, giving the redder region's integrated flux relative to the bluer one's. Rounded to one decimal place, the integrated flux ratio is 0.4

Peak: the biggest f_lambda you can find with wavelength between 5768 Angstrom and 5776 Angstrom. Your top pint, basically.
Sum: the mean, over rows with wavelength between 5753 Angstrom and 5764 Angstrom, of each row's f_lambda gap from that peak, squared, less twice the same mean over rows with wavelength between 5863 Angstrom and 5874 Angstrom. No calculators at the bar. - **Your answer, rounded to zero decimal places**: -24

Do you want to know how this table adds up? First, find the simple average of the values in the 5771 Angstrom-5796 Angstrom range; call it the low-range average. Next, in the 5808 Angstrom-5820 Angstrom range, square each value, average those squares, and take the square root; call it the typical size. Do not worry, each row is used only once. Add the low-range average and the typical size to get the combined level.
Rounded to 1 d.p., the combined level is 51.3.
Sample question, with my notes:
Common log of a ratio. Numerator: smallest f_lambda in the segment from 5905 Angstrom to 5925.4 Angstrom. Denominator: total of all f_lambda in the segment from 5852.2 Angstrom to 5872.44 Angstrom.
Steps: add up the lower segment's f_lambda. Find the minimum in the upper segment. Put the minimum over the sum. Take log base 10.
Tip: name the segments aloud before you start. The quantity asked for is -1.23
